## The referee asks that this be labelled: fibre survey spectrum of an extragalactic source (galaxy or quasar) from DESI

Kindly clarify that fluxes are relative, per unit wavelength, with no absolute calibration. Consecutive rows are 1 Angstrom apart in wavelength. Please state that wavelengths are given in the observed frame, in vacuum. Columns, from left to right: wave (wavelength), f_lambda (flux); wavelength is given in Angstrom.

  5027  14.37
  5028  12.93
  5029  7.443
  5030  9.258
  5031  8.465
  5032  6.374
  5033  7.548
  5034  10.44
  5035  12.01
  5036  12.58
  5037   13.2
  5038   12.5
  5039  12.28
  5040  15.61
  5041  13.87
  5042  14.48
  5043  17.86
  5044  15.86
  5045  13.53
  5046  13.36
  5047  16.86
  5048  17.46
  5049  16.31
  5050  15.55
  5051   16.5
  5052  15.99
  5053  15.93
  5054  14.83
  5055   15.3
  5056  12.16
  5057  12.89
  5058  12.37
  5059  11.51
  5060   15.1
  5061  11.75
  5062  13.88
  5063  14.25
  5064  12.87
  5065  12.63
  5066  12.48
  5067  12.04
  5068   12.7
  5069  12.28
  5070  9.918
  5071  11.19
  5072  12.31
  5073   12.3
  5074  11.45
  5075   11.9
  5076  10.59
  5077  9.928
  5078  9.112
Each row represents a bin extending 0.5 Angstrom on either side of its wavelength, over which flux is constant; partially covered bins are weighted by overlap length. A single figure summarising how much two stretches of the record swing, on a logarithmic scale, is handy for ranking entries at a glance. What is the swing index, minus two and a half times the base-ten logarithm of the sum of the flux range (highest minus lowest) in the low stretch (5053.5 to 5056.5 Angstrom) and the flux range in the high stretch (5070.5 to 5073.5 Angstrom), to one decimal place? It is -1.6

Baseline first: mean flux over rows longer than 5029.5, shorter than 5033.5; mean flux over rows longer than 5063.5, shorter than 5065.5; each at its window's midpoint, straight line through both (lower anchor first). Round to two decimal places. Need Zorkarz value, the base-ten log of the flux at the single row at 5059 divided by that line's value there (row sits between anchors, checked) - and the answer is -0.02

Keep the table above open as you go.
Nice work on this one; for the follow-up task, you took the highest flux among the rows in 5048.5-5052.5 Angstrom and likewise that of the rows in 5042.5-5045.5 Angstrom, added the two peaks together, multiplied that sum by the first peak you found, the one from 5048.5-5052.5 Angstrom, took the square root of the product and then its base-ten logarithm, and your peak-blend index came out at 1.38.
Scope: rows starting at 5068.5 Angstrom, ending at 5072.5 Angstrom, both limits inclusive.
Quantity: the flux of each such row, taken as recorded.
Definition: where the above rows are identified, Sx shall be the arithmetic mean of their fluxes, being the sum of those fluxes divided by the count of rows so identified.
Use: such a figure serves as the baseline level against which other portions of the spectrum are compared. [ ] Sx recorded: 11.4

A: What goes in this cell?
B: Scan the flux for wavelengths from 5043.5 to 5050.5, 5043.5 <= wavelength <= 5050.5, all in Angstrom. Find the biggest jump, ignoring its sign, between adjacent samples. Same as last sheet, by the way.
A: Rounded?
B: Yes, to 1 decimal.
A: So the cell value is 3.5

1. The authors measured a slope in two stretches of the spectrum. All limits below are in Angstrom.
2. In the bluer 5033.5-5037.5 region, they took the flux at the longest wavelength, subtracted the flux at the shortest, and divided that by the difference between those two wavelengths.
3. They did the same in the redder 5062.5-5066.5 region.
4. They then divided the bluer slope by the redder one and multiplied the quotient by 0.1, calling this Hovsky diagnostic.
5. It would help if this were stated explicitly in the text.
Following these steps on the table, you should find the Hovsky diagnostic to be -0.16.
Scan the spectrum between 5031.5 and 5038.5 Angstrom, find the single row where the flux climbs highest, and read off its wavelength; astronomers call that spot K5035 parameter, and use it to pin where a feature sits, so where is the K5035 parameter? 5037 Angstrom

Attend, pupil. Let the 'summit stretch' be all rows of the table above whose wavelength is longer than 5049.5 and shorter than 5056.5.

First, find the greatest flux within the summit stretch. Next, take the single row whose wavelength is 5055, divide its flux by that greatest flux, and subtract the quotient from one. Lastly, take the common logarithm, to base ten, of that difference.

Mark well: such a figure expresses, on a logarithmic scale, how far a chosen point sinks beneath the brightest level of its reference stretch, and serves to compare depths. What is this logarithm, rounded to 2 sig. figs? -1.1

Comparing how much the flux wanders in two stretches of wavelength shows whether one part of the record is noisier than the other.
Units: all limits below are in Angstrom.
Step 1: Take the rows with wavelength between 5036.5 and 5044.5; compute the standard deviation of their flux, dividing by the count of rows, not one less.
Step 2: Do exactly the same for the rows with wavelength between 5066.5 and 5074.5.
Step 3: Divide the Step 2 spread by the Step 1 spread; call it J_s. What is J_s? 0.47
